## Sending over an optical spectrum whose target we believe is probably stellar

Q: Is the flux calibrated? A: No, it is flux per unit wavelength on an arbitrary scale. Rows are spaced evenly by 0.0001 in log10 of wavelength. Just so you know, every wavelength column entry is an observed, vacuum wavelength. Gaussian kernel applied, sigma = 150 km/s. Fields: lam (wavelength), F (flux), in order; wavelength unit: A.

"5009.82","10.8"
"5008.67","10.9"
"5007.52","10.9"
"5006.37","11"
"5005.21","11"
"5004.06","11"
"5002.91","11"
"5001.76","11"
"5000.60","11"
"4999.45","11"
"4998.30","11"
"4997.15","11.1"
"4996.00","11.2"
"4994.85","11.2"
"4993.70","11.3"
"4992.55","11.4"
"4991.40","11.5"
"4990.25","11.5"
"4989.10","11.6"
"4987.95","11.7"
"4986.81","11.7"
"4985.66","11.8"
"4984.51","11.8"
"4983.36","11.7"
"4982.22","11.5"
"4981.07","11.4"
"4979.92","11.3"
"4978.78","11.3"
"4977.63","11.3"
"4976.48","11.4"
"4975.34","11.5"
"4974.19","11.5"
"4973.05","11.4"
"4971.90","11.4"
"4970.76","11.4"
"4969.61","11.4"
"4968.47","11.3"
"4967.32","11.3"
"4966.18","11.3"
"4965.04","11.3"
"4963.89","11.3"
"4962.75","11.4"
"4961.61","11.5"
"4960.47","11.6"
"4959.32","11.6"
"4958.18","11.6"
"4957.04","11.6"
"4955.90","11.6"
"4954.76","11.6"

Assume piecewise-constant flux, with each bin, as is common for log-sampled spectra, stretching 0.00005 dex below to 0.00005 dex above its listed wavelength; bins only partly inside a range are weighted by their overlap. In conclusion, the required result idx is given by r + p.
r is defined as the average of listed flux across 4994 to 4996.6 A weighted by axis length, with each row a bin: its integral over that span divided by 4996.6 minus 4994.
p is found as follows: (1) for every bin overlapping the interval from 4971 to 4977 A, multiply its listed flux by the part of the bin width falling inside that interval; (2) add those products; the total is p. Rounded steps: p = 69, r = 11.2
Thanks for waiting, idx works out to 80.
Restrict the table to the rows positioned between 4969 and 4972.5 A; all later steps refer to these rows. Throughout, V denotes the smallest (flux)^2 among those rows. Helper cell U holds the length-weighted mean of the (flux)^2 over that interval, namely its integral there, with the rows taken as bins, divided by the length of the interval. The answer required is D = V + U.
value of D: 260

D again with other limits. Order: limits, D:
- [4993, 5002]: 244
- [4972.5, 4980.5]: 257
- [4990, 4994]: 258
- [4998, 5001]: 242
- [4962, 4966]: 256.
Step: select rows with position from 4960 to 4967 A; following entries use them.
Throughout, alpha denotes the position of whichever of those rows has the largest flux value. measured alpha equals 4960.47 A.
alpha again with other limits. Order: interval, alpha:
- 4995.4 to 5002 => 4996.00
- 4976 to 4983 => 4982.22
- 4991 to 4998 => 4991.40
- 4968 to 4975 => 4974.19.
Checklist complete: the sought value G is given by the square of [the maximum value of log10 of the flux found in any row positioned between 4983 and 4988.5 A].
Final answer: 1.15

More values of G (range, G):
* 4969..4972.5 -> 1.12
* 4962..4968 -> 1.12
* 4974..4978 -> 1.13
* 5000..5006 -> 1.08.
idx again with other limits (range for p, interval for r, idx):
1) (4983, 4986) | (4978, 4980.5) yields 47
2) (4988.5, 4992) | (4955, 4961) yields 52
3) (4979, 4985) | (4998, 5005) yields 80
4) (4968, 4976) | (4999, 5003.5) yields 102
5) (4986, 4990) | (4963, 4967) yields 58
